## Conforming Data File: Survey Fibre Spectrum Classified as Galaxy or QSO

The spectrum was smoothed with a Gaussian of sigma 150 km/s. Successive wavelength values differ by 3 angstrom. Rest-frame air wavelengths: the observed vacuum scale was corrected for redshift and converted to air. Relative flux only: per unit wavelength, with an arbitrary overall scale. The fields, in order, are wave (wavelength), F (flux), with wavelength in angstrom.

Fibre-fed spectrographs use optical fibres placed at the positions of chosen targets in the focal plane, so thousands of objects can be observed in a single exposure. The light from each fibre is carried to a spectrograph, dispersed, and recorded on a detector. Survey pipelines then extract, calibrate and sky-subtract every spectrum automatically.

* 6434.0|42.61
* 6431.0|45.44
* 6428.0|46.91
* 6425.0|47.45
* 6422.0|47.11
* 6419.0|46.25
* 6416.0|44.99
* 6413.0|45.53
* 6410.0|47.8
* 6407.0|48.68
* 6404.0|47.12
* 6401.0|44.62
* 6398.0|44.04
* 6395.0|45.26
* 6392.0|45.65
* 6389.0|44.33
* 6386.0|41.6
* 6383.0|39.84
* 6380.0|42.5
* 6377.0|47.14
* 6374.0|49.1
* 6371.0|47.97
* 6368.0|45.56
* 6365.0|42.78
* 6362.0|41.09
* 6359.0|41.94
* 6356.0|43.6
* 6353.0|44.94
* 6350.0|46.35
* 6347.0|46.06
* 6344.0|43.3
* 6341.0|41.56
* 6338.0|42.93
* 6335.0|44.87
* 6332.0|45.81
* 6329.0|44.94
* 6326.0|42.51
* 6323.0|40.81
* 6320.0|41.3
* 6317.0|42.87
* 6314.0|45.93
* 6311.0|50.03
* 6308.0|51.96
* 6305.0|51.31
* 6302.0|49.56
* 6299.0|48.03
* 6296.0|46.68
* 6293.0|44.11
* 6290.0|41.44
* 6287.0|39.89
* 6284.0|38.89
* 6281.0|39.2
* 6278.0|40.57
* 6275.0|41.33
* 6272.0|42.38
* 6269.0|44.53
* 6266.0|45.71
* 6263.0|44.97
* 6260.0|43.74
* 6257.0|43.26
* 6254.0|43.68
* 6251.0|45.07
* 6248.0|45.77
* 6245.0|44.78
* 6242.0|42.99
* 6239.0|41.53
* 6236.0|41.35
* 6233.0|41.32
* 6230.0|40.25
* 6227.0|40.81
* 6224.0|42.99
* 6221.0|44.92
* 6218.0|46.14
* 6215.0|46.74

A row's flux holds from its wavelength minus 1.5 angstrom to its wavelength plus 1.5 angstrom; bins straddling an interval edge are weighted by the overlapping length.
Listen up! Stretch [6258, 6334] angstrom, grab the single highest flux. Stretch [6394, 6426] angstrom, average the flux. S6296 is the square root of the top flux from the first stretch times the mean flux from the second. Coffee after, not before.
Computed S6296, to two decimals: 49.03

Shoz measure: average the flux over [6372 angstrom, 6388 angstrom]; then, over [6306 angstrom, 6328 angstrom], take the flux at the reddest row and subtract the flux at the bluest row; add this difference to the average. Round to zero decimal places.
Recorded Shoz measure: 35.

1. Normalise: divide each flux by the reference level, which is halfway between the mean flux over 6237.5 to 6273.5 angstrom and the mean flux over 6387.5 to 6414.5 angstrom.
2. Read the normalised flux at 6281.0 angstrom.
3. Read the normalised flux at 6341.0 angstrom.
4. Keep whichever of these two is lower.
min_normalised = 0.872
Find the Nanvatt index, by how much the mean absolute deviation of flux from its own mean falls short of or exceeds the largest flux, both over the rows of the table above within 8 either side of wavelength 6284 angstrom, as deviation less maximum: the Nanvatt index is -40.6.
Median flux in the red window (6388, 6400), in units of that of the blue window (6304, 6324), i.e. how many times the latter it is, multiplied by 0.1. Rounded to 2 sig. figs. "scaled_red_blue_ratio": 0.098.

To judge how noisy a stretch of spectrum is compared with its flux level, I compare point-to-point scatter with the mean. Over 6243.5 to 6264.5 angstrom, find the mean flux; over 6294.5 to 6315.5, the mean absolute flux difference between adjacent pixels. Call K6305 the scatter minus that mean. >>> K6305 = -42.6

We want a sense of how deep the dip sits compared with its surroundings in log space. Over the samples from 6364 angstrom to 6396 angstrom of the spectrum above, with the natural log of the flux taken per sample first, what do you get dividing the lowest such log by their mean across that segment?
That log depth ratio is 0.970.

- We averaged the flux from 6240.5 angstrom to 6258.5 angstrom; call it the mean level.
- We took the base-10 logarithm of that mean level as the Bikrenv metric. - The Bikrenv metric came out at 1.65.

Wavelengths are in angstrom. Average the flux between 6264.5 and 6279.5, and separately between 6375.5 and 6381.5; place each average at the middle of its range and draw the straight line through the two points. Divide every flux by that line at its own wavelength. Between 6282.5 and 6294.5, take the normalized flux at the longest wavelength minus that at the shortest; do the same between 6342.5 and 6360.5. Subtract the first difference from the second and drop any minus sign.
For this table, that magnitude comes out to 0.15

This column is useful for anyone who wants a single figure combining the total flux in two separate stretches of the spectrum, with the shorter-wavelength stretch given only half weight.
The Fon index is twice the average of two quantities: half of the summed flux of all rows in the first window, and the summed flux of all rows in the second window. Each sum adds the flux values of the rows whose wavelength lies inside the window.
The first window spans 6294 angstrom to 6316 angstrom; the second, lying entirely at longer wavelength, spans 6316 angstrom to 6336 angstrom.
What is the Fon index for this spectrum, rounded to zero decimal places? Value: 475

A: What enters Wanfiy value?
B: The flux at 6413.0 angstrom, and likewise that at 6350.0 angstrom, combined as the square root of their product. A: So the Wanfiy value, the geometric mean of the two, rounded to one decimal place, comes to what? 45.9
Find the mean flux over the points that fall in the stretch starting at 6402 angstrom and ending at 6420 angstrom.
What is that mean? 46.7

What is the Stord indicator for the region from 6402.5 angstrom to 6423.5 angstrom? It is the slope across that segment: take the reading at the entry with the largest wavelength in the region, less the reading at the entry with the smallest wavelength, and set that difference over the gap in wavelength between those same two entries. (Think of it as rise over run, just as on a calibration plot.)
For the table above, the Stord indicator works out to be 0.0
